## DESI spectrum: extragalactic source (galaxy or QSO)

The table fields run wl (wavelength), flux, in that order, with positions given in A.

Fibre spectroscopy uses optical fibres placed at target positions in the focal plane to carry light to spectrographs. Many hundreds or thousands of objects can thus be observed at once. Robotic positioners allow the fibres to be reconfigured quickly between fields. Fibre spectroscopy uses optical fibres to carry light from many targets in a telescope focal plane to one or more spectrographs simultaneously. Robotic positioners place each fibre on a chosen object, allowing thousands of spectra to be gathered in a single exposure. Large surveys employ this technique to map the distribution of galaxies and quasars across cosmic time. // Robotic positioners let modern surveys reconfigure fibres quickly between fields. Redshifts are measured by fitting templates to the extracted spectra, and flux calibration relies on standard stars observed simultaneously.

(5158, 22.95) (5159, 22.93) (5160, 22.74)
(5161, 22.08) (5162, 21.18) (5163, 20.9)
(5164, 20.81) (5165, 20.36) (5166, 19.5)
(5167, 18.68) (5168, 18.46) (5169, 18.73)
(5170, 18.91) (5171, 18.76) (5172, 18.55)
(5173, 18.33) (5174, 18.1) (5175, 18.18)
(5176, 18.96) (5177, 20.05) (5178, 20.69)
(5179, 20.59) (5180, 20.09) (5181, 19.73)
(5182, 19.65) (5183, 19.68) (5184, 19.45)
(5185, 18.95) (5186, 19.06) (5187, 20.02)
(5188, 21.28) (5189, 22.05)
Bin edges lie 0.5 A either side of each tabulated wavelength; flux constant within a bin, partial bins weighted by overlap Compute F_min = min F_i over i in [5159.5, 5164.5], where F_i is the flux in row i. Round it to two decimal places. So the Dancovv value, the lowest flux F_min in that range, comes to 20.81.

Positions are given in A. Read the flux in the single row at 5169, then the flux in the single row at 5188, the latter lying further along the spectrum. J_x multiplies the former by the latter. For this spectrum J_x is 399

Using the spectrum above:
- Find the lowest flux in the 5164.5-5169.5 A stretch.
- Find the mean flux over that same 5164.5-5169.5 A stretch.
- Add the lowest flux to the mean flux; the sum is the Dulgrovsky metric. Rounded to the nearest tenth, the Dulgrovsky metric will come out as 37.6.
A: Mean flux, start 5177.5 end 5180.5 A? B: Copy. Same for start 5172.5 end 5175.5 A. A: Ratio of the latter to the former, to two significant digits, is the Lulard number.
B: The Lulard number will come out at 0.89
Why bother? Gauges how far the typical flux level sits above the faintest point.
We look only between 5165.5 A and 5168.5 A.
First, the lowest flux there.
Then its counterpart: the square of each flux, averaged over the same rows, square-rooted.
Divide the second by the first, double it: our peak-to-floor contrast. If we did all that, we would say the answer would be 2.05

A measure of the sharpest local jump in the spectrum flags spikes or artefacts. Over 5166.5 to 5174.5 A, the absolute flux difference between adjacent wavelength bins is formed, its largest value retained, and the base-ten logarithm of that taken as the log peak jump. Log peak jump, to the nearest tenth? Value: -0.6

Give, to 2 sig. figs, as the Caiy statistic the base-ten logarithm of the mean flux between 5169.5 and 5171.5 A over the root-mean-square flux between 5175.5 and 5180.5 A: -0.028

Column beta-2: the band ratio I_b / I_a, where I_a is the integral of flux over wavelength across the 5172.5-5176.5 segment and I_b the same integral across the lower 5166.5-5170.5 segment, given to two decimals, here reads 1.02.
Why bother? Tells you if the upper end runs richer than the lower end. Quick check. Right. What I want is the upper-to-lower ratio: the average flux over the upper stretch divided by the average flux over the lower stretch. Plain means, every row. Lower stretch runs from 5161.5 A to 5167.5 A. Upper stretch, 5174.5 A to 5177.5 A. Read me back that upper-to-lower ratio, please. 0.94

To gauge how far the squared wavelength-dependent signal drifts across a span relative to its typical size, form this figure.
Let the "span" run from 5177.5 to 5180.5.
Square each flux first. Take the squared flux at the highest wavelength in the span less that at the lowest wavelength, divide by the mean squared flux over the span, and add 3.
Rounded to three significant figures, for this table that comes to 2.94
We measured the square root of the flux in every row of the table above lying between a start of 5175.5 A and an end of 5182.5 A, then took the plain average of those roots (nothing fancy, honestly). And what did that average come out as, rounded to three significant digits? 4.47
